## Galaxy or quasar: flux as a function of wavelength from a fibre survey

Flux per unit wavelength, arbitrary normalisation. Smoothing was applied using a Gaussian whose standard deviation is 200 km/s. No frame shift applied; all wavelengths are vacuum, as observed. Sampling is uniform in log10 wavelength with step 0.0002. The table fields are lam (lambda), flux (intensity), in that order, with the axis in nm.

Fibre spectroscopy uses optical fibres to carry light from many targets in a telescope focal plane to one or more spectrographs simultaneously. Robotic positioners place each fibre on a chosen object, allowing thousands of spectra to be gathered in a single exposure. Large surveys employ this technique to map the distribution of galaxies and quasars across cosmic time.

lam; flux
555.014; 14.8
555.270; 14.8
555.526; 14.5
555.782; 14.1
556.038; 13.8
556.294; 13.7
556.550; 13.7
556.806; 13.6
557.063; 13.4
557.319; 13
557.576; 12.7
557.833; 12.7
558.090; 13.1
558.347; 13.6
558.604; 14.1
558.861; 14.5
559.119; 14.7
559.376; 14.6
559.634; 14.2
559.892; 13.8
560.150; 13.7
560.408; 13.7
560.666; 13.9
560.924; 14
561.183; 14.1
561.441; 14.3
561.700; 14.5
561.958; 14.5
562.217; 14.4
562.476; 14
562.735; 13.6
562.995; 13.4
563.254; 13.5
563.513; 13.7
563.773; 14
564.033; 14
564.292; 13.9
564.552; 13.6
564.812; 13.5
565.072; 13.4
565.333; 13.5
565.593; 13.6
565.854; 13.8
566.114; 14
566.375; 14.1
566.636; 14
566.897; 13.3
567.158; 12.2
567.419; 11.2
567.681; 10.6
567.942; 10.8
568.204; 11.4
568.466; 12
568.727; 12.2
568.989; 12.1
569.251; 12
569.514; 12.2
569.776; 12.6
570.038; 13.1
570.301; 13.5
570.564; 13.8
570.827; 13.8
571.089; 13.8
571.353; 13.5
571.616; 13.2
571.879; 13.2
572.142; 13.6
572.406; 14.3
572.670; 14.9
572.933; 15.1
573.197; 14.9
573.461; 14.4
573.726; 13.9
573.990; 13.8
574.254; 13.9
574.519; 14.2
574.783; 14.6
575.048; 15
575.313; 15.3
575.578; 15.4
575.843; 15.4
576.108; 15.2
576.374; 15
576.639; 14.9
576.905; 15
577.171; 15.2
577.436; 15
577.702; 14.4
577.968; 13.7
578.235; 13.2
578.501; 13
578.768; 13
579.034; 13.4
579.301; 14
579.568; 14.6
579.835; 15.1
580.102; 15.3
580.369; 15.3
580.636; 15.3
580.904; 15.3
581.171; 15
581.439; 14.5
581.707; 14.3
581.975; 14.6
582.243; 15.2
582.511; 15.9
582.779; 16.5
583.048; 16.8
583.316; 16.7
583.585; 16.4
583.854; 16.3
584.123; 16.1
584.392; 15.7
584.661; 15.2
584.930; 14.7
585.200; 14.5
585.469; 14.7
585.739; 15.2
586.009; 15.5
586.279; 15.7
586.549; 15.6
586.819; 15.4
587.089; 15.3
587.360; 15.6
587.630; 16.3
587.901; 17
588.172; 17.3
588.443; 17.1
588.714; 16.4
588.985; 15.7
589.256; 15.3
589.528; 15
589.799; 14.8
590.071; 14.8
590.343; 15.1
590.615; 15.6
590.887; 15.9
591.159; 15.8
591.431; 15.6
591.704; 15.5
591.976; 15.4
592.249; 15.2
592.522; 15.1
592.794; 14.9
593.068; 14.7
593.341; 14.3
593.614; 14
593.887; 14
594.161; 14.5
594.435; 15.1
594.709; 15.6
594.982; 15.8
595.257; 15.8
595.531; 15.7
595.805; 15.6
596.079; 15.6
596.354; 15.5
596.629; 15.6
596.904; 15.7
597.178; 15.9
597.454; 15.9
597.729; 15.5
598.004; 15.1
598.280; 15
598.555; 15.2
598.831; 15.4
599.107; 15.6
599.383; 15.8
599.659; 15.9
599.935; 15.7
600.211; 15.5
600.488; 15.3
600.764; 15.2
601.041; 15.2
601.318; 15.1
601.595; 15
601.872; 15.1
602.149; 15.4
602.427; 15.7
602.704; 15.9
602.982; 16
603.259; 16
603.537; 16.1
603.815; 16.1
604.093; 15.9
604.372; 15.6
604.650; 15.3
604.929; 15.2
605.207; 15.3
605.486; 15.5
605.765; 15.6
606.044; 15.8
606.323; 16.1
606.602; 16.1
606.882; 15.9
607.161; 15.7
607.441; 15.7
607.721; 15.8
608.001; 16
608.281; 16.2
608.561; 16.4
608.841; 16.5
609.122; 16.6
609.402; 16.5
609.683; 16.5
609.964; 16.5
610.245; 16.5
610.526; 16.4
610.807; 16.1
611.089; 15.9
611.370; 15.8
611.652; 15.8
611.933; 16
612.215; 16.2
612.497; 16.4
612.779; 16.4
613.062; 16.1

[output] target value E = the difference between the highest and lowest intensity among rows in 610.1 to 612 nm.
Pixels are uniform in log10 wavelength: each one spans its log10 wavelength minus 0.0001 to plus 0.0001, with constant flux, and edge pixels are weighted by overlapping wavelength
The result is 0.70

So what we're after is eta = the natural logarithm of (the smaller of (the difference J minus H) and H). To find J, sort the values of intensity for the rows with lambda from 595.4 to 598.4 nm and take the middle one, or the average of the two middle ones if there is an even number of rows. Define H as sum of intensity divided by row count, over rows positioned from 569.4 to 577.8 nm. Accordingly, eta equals 0.3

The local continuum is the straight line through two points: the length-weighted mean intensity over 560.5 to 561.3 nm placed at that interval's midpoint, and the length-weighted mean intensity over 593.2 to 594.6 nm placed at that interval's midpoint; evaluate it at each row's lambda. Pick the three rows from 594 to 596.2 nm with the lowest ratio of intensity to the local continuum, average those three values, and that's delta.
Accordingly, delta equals 1.04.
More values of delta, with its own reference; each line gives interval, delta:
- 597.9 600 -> 1.04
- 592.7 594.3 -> 0.98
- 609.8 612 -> 1.08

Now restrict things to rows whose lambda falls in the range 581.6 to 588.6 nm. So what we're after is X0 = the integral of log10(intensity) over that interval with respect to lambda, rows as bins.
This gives 8.38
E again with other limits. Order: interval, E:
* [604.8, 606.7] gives 0.90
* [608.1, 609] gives 0.30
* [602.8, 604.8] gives 0.80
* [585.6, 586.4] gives 0.50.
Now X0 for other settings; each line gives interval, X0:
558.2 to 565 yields 7.79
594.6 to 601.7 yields 8.45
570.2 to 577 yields 7.87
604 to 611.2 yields 8.66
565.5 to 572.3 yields 7.53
